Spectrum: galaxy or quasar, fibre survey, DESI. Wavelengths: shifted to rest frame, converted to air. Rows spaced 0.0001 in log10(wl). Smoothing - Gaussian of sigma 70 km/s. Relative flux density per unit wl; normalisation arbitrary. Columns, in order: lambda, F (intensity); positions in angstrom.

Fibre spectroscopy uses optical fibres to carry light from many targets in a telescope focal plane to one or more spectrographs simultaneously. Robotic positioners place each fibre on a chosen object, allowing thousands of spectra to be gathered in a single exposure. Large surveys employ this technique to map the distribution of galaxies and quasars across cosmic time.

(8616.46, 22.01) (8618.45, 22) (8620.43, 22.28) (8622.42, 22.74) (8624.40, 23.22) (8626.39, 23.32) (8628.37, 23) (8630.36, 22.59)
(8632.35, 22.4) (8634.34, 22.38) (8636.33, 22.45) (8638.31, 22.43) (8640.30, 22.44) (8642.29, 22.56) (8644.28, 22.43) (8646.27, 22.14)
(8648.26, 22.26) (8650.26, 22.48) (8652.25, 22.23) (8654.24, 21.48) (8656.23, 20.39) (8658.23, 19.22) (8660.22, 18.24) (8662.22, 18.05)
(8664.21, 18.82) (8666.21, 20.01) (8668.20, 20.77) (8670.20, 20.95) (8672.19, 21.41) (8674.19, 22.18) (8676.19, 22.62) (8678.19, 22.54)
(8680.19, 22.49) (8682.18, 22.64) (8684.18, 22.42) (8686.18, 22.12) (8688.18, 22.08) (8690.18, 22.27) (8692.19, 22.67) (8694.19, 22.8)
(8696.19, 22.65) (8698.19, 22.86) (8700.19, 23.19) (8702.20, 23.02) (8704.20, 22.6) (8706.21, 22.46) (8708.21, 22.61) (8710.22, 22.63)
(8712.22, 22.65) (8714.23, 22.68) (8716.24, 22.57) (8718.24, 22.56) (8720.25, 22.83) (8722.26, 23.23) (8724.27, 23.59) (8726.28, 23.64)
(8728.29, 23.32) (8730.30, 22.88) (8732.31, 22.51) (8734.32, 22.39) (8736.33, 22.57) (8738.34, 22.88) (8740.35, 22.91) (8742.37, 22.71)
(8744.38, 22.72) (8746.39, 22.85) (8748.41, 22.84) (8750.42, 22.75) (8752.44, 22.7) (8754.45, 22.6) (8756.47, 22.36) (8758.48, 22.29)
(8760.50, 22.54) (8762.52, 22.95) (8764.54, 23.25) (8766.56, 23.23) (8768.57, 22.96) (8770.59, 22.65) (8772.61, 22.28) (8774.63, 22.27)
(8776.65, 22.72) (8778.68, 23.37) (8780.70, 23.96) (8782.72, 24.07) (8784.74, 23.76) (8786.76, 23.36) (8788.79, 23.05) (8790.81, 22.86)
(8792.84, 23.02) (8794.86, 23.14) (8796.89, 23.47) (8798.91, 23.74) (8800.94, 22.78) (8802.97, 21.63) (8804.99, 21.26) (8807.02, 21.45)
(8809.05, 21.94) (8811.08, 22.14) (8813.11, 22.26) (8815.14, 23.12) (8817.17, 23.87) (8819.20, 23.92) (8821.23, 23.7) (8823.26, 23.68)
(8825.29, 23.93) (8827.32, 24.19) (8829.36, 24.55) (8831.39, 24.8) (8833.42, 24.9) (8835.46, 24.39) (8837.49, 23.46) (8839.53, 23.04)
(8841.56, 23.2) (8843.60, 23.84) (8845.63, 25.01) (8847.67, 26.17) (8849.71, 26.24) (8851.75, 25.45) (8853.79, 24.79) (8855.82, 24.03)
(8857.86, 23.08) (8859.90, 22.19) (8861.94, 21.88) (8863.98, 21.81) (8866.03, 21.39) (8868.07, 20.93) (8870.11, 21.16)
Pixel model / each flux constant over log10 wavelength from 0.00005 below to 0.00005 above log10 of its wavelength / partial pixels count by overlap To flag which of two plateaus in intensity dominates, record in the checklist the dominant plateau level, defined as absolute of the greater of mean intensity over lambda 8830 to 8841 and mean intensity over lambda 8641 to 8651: 24.1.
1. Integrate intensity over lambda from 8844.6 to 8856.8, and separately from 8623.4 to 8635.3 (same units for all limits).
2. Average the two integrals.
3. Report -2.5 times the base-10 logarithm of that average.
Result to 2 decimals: -6.16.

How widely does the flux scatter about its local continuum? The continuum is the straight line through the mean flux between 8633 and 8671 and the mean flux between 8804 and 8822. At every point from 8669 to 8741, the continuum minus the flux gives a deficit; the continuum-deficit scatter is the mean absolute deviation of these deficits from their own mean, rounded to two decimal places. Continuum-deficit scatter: 0.29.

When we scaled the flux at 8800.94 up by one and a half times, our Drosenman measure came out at 34.2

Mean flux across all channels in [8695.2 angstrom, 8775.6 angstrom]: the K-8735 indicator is 22.8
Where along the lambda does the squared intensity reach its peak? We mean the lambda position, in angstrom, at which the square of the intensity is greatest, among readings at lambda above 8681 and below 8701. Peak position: 8700.19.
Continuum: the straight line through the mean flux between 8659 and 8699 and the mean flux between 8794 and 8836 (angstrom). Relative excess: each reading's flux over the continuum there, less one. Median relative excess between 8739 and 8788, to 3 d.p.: 0.016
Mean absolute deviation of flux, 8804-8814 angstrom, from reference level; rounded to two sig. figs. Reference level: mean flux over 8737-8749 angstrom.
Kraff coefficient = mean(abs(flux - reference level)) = 1.0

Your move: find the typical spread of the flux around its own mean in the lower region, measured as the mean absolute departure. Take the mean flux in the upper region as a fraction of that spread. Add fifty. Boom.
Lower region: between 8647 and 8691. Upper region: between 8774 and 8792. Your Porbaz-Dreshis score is 69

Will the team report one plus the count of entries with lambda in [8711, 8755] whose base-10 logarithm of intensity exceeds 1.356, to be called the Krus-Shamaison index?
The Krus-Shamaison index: 15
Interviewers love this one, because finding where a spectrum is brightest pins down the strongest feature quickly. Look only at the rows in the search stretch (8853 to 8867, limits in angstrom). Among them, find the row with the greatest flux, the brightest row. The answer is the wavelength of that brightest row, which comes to 8853.79 angstrom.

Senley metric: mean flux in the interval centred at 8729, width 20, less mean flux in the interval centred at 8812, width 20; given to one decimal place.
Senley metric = 0.5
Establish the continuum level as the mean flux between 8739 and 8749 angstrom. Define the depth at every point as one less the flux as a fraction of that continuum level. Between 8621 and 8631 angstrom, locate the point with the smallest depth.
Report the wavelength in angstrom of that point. 8626.39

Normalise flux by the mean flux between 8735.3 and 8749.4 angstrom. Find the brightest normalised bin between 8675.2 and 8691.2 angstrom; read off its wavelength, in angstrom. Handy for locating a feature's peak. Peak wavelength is 8682.18 angstrom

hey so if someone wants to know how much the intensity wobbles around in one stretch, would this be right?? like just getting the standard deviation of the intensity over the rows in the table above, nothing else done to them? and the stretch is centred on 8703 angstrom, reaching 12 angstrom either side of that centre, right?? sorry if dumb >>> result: 0.2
